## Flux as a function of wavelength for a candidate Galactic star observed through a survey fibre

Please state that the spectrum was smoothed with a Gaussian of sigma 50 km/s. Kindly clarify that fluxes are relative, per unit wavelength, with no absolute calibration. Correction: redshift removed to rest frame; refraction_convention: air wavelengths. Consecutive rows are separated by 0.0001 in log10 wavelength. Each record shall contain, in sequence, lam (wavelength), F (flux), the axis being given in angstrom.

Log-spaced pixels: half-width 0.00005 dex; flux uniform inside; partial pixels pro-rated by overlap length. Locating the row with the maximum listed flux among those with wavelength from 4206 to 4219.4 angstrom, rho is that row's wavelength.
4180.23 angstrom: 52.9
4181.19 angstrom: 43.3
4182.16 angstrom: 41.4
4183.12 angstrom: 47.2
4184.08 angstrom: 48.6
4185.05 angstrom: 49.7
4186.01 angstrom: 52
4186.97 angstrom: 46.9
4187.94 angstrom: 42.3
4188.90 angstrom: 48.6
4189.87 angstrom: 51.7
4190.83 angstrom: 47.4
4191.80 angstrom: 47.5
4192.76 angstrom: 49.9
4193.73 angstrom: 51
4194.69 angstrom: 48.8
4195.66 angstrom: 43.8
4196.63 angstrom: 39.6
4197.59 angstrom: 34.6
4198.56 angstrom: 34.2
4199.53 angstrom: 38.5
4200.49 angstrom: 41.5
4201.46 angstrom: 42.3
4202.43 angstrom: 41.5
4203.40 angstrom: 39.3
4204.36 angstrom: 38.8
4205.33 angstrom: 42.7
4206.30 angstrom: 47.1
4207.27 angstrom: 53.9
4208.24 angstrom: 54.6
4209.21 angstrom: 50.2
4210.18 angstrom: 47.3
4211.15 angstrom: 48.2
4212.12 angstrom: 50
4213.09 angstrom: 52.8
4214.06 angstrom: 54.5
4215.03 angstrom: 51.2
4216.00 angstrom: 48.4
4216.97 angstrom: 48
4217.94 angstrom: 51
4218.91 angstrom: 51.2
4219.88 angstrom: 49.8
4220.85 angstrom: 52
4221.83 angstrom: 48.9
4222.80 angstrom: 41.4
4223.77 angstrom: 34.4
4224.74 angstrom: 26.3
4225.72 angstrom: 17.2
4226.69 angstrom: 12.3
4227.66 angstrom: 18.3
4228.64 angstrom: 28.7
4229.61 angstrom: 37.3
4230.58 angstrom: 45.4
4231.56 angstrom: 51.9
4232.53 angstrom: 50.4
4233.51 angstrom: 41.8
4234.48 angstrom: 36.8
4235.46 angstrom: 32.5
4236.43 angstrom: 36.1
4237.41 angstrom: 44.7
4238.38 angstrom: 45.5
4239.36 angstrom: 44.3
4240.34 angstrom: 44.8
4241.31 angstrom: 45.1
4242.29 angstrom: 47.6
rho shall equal 4208.24 angstrom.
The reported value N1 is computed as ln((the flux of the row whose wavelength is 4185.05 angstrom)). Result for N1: 3.91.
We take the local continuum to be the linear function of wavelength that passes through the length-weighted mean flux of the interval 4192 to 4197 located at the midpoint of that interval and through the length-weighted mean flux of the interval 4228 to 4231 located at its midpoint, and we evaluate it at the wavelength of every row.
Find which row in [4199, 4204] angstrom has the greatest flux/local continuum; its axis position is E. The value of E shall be 4201.46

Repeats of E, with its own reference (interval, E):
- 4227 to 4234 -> 4231.56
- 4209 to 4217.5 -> 4214.06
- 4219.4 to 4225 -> 4220.85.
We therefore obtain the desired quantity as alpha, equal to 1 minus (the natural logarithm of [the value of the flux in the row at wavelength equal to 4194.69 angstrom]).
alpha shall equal -2.89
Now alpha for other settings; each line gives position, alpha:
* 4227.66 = -1.91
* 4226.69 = -1.51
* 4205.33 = -2.75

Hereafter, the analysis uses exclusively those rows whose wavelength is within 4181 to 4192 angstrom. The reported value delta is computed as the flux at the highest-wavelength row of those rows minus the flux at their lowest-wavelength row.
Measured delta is 4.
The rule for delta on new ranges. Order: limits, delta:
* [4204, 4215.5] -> 12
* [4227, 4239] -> 27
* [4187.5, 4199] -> -8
